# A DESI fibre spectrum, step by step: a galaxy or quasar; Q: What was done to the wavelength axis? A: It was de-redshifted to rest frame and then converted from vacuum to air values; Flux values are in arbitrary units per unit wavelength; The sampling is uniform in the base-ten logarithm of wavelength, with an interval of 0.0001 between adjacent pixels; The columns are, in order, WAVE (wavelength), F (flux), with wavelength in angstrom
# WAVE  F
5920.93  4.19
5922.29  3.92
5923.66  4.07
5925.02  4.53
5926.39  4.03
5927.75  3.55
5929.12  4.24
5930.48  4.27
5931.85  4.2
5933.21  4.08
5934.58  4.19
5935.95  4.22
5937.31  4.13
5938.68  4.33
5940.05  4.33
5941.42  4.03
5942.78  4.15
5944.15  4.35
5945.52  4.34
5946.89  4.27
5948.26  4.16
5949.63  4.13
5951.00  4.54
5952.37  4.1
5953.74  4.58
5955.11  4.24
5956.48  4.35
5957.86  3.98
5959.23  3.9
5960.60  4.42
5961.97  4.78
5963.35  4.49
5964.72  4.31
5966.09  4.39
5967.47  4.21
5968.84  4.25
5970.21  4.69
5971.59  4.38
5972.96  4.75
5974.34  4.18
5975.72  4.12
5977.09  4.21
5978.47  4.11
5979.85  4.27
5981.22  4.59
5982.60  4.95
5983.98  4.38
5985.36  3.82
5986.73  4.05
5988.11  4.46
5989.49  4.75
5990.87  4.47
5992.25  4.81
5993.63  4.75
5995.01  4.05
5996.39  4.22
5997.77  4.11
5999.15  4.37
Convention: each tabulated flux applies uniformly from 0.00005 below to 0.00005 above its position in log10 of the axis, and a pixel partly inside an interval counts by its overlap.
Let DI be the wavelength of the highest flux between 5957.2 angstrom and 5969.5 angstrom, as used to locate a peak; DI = 5961.97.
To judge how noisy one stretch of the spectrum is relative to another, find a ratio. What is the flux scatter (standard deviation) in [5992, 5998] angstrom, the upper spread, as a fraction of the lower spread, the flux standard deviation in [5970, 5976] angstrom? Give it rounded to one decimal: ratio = 1.3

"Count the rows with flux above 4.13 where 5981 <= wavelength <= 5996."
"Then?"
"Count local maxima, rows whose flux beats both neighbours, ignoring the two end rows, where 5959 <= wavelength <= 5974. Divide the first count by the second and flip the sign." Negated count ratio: -2.7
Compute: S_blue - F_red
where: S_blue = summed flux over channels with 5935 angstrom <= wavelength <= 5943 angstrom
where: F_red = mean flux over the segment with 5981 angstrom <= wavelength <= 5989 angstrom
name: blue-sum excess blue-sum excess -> 20.8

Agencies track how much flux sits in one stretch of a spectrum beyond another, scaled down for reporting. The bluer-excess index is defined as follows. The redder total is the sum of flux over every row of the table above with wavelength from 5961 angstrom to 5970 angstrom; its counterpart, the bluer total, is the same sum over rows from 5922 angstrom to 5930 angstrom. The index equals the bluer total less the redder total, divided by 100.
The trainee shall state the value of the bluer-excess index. -0.021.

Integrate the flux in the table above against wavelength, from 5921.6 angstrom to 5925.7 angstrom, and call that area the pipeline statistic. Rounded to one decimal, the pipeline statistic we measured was 17.1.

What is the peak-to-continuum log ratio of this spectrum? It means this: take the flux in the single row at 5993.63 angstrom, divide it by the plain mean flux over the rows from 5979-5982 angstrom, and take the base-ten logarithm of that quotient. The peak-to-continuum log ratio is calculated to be 0.03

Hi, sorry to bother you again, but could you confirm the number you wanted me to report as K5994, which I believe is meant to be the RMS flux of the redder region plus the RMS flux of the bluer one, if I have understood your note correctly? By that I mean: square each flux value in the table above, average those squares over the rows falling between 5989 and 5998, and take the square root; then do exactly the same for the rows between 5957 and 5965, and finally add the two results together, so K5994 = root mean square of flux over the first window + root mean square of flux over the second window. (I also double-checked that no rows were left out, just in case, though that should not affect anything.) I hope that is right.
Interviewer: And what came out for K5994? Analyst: 8.79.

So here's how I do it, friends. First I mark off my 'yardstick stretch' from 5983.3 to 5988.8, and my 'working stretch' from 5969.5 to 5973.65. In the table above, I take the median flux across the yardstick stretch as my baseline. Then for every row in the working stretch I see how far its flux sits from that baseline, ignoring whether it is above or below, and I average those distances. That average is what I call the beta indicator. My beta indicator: 0.39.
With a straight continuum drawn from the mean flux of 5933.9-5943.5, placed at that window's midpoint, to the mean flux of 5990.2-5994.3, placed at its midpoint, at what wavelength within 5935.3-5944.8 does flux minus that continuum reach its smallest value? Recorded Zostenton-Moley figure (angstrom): 5941.42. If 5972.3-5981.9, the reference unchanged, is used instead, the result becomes 5978.47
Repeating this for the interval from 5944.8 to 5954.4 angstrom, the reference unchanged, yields 5952.37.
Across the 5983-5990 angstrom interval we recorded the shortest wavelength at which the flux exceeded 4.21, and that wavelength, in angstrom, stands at 5983.98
